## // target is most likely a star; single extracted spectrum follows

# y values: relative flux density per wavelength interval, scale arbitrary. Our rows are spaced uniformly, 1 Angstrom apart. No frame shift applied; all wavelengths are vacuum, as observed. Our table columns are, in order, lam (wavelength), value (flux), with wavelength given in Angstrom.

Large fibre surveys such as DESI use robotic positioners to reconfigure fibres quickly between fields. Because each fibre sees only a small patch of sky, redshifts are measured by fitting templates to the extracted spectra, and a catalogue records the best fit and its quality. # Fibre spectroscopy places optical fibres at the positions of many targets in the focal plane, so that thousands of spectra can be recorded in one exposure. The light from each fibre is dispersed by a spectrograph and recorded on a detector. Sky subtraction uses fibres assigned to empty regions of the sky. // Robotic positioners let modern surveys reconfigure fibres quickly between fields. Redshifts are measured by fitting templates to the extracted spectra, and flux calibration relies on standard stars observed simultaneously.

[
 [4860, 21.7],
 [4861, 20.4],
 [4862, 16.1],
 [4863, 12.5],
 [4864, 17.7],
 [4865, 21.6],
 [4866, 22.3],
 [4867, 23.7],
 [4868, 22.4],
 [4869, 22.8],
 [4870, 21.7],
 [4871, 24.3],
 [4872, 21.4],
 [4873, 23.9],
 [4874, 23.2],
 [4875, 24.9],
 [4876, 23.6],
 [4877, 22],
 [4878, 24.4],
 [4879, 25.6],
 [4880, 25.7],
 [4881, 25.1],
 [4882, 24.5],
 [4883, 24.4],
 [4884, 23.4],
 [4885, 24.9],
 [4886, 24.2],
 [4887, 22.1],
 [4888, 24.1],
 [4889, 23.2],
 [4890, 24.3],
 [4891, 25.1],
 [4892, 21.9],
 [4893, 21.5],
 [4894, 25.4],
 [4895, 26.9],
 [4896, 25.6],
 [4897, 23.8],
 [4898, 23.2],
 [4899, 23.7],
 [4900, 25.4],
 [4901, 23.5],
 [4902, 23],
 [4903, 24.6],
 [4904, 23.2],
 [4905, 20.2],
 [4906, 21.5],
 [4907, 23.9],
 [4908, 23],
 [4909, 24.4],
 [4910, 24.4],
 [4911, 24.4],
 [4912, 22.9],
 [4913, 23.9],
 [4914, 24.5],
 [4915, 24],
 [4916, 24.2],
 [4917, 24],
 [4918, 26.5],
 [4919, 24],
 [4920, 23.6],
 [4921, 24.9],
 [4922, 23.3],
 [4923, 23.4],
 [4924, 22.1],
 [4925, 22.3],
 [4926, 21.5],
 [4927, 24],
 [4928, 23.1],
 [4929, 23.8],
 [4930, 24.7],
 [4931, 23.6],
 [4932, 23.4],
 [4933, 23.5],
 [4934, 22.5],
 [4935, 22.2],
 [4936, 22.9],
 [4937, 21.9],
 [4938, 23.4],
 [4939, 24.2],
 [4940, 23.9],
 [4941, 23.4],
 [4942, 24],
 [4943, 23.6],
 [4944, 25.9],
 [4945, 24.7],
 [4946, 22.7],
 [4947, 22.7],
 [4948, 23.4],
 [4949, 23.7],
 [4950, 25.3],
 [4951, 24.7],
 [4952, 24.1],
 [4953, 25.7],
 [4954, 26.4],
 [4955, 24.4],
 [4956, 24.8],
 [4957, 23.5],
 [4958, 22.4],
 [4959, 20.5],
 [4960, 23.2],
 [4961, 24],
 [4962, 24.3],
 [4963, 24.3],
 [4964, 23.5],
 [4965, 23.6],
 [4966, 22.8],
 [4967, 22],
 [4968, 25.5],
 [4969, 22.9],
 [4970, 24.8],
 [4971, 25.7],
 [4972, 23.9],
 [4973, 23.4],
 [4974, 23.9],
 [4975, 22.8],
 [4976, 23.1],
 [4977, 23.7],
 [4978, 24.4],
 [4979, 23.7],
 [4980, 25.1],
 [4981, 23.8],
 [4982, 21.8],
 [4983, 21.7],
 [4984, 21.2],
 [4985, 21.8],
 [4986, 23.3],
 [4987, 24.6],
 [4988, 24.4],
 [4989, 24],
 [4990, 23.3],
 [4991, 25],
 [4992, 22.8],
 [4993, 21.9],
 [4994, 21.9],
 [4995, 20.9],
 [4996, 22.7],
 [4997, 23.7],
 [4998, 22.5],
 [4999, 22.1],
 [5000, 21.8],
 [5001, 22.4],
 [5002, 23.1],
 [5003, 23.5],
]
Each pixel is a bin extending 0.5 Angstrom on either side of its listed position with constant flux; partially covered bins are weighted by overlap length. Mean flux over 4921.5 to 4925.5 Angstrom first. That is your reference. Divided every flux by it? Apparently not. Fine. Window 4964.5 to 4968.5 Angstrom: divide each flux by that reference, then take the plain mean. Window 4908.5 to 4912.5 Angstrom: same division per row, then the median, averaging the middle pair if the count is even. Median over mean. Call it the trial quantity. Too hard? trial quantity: 1.04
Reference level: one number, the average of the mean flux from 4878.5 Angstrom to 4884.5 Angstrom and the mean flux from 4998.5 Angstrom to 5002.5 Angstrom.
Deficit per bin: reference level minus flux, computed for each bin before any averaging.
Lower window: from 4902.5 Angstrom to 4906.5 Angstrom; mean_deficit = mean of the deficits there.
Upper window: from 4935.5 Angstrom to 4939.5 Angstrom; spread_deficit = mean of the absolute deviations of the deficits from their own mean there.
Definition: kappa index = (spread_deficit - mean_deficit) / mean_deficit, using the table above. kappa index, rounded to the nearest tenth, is -0.4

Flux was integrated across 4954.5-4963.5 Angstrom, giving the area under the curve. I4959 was 211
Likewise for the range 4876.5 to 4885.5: 220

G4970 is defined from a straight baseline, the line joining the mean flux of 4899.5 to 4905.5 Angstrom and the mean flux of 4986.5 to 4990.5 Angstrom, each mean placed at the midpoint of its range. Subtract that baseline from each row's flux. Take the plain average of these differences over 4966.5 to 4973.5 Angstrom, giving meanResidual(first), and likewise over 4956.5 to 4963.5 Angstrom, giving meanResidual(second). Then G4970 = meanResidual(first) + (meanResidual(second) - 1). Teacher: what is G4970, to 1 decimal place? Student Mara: -1.5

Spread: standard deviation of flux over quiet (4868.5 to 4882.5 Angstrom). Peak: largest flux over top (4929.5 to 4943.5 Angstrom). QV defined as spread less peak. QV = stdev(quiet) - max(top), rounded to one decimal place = -23.3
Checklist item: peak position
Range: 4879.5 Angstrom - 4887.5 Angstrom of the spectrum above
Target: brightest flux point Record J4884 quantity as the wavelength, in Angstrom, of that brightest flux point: 4880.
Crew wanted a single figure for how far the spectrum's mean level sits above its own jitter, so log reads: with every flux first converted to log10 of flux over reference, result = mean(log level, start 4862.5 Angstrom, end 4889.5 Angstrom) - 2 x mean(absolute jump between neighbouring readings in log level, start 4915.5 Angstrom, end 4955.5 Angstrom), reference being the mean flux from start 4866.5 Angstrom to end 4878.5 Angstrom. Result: -0.044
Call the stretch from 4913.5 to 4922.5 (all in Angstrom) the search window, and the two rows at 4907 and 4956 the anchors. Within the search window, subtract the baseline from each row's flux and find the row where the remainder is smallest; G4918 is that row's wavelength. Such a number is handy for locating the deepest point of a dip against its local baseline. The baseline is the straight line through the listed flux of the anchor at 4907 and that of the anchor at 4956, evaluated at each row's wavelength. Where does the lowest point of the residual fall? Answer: 4922 Angstrom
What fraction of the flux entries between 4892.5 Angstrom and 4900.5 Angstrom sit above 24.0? 0.50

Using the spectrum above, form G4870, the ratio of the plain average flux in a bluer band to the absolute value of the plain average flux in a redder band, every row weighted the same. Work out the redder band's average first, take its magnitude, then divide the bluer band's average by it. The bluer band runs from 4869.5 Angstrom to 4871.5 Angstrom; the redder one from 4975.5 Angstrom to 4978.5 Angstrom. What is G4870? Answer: 0.97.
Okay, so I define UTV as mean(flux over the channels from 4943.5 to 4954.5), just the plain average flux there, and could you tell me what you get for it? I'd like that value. 24.5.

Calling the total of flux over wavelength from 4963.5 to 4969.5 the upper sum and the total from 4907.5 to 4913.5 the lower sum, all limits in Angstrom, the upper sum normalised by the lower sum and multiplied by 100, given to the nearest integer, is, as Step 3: 98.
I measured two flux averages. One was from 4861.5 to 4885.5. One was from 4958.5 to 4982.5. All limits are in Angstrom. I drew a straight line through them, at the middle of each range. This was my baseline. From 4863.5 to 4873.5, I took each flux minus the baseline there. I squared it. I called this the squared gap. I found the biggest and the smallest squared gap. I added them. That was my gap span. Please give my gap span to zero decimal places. 23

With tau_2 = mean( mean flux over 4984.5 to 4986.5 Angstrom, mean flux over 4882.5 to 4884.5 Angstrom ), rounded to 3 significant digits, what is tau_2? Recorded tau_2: 23.2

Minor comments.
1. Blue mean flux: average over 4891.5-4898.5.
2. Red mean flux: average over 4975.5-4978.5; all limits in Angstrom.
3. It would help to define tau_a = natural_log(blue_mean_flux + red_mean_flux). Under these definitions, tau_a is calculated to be 3.87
